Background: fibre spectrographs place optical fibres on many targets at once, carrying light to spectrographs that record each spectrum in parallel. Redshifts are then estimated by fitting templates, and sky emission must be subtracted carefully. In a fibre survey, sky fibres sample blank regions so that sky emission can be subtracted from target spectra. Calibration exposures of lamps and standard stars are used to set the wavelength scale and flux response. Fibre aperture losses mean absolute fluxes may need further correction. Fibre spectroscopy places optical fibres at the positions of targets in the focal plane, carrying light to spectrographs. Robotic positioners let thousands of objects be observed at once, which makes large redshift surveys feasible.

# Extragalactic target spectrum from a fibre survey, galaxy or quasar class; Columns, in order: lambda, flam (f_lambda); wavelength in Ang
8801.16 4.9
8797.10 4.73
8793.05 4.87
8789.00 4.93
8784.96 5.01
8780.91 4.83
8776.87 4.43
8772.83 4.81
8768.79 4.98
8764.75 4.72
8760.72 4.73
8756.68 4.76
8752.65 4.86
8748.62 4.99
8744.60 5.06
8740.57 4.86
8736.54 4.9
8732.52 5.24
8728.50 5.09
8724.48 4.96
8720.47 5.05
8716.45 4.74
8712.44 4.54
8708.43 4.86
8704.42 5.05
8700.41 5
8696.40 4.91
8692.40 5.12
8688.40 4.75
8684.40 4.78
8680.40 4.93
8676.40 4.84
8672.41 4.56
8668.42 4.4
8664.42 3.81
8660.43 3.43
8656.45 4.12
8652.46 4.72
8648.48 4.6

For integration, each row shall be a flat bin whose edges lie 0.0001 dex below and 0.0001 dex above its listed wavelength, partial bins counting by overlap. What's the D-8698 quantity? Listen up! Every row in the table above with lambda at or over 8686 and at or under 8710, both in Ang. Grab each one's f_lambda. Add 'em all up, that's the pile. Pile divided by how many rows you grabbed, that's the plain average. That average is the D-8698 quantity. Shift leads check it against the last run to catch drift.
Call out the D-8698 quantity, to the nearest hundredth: 4.95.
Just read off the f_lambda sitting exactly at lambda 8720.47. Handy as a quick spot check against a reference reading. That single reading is 5.05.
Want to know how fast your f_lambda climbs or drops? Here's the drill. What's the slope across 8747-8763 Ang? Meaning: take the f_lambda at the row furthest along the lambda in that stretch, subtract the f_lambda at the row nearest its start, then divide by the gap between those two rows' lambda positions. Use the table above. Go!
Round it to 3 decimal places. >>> -0.021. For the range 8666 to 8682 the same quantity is 0.044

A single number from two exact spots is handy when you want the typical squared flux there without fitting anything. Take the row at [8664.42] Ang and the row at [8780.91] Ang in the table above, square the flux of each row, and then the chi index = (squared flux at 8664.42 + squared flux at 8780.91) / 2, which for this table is 18.9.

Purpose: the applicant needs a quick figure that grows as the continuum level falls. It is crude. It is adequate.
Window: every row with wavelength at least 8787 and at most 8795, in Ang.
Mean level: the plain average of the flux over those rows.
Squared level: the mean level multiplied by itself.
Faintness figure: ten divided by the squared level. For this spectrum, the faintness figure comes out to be 0.42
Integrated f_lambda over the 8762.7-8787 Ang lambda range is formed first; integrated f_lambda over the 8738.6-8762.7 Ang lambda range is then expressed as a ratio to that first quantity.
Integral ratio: 1.01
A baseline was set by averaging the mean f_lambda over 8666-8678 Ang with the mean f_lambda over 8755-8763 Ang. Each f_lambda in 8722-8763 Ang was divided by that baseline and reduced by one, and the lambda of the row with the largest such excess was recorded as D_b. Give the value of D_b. 8732.52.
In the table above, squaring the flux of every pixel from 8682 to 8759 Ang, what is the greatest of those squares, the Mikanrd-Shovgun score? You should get 27.5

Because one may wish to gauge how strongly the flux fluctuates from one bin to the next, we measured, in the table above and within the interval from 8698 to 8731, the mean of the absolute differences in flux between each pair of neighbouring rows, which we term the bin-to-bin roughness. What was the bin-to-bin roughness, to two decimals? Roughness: 0.18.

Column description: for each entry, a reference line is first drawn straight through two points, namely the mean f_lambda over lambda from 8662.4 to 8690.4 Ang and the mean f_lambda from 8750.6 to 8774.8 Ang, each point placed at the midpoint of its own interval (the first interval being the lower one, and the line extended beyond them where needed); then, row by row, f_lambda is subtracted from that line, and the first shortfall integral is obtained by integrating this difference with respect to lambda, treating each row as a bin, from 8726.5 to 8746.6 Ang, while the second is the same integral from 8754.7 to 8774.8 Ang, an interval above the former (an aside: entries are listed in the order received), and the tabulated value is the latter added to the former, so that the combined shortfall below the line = -5.5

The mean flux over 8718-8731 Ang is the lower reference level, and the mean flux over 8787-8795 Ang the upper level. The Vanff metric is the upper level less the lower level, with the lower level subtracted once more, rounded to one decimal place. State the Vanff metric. -5.2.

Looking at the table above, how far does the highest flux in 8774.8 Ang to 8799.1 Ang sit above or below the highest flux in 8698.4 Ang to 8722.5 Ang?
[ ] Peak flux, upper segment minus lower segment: -0.040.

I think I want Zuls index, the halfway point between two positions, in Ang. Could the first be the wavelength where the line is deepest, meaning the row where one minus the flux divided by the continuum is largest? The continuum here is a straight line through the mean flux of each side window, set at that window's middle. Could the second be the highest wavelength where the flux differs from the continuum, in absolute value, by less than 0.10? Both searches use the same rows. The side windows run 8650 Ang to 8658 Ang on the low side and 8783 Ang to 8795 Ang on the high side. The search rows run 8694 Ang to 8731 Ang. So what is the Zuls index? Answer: 8714.4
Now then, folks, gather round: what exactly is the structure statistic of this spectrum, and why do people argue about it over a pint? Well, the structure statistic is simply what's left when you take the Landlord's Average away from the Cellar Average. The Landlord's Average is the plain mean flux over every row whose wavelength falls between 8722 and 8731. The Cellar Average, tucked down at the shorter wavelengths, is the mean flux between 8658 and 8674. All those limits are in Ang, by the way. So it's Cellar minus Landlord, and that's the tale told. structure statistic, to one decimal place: -1.0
